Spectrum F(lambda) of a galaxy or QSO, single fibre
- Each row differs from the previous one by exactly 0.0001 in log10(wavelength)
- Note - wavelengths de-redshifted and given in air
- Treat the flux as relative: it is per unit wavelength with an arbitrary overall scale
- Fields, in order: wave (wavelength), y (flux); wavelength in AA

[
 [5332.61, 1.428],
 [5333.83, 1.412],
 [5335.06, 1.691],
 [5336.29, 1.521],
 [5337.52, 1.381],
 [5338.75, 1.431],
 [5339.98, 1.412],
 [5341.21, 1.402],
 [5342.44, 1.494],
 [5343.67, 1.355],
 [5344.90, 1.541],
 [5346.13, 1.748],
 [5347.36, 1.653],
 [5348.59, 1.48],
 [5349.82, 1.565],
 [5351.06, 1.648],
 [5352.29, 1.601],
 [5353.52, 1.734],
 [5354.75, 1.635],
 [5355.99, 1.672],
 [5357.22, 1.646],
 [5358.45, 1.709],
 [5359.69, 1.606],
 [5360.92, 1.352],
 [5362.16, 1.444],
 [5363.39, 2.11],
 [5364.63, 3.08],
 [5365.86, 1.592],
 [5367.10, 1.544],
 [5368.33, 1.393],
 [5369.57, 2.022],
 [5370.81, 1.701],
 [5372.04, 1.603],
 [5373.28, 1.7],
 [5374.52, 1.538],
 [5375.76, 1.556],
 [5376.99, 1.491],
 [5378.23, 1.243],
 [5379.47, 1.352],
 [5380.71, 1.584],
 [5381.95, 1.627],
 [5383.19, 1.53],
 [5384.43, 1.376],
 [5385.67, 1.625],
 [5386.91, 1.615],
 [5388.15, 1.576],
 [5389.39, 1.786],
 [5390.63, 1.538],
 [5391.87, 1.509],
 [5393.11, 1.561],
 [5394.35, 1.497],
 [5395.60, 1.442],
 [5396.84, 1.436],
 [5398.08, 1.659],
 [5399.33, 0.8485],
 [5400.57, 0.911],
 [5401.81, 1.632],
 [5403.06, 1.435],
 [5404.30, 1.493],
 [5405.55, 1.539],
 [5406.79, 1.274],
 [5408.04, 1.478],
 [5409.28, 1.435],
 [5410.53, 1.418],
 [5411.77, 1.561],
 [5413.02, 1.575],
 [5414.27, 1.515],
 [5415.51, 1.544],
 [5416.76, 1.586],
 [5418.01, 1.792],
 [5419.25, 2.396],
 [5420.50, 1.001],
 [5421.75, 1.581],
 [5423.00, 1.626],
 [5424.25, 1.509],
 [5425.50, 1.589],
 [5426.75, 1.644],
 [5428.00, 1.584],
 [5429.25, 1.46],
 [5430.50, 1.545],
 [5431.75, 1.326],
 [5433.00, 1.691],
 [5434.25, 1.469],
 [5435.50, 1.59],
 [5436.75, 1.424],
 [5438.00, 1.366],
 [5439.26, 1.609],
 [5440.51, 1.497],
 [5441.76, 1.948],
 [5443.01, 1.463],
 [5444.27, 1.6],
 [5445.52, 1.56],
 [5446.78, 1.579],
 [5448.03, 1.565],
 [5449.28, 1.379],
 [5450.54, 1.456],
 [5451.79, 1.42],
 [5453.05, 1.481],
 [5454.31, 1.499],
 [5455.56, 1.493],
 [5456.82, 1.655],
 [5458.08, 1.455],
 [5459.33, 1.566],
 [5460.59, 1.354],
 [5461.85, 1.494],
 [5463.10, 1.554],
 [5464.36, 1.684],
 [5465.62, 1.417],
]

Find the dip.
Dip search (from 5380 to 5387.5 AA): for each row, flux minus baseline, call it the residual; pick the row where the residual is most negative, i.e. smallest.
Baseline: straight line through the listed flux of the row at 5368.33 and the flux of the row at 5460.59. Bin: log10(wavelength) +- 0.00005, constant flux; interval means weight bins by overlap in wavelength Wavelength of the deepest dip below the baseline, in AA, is 5384.43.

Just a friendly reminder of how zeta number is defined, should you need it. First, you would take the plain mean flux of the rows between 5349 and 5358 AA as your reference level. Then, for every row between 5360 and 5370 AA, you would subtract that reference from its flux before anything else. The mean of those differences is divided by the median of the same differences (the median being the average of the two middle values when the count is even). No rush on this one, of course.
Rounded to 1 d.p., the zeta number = -2.3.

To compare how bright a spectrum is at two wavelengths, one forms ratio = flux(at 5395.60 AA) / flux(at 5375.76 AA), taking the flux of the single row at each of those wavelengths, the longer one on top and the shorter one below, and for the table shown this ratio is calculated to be 0.93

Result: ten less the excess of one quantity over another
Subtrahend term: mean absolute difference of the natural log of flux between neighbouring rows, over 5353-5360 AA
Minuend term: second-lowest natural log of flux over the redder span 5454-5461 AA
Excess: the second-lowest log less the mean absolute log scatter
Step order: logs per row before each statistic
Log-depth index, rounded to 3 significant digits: 9.66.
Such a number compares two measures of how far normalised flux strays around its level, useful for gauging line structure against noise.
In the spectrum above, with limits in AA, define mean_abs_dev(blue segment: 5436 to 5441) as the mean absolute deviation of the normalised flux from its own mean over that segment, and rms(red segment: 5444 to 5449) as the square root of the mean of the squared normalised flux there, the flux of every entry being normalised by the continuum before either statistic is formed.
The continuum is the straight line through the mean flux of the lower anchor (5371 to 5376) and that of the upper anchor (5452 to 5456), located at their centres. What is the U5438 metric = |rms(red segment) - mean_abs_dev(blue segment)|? 1.00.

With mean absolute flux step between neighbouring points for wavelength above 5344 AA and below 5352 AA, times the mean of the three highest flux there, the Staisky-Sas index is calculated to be 0.22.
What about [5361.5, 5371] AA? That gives 1.47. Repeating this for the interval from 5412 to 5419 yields 0.14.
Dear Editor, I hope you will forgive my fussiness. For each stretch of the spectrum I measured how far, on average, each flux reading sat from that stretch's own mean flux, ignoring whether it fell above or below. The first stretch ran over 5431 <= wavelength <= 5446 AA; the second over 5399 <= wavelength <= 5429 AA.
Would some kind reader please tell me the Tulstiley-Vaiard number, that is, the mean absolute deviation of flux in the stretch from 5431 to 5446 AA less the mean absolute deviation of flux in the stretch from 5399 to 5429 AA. -0.06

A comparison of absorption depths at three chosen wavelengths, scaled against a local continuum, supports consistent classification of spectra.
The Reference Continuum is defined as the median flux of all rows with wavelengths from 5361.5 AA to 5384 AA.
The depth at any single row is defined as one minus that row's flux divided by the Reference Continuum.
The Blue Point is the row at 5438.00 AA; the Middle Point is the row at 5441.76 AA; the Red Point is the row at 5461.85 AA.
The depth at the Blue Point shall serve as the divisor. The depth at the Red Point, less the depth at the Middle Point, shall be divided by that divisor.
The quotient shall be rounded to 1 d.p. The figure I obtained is 2.2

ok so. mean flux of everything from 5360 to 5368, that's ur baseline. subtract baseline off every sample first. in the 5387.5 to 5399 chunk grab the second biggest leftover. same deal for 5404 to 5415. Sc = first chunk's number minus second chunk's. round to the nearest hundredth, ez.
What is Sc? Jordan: 0.10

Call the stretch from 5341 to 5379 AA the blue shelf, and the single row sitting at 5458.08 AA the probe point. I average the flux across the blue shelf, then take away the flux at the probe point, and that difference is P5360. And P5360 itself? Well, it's 0.2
